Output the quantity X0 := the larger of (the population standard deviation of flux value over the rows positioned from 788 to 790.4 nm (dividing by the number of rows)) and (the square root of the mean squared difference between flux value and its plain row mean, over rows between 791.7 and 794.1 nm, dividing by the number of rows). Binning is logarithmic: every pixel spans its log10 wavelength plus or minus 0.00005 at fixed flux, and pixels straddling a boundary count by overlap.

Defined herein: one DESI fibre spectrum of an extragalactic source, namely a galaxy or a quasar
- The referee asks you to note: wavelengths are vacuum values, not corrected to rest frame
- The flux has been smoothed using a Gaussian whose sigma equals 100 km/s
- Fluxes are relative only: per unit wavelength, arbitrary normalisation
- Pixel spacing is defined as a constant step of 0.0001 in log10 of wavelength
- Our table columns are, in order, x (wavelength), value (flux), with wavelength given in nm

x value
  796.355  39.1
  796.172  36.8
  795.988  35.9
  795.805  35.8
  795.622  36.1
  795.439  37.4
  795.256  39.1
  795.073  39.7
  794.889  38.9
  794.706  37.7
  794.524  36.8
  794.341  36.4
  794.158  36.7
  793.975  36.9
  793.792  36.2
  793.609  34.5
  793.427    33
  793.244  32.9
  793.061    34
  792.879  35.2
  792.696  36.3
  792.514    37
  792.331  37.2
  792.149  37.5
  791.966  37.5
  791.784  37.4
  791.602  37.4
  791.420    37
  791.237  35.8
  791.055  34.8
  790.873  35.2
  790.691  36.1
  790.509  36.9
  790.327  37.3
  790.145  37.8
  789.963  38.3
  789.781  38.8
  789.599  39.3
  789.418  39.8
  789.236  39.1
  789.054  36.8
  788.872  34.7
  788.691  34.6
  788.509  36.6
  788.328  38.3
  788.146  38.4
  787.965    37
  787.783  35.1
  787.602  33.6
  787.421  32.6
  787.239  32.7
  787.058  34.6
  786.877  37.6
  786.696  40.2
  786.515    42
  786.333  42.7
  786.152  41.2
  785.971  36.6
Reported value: 1.64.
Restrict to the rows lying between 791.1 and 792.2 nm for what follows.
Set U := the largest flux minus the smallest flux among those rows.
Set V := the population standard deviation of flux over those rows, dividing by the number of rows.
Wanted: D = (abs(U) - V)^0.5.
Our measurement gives 1.05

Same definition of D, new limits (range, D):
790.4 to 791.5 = 1.18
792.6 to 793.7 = 1.48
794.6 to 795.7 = 1.54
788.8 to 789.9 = 1.82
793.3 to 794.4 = 1.58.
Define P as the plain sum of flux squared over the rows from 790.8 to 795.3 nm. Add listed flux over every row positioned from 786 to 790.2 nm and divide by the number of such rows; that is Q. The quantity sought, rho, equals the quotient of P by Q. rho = 888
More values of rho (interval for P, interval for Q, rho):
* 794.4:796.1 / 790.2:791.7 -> 349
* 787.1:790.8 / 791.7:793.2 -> 740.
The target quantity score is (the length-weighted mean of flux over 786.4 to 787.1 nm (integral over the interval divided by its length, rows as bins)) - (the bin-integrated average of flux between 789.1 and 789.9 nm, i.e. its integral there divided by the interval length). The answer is -0.1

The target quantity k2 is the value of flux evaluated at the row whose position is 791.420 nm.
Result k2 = 37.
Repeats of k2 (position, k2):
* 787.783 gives 35.1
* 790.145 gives 37.8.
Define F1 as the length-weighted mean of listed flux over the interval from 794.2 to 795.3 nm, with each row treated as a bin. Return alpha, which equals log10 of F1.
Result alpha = 1.58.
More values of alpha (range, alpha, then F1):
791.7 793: 1.57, 36.8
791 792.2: 1.57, 36.8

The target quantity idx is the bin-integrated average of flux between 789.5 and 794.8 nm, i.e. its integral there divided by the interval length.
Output 36.5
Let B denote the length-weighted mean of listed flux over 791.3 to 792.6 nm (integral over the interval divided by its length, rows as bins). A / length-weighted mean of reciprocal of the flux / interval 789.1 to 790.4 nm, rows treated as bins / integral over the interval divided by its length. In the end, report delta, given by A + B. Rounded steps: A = 0.0259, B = 37.2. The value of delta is 37.3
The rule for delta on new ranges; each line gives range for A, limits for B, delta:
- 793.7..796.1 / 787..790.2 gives 36.6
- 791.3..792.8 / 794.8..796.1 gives 37.5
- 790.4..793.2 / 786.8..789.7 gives 36.3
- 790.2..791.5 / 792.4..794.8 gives 35.7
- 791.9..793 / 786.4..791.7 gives 36.9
